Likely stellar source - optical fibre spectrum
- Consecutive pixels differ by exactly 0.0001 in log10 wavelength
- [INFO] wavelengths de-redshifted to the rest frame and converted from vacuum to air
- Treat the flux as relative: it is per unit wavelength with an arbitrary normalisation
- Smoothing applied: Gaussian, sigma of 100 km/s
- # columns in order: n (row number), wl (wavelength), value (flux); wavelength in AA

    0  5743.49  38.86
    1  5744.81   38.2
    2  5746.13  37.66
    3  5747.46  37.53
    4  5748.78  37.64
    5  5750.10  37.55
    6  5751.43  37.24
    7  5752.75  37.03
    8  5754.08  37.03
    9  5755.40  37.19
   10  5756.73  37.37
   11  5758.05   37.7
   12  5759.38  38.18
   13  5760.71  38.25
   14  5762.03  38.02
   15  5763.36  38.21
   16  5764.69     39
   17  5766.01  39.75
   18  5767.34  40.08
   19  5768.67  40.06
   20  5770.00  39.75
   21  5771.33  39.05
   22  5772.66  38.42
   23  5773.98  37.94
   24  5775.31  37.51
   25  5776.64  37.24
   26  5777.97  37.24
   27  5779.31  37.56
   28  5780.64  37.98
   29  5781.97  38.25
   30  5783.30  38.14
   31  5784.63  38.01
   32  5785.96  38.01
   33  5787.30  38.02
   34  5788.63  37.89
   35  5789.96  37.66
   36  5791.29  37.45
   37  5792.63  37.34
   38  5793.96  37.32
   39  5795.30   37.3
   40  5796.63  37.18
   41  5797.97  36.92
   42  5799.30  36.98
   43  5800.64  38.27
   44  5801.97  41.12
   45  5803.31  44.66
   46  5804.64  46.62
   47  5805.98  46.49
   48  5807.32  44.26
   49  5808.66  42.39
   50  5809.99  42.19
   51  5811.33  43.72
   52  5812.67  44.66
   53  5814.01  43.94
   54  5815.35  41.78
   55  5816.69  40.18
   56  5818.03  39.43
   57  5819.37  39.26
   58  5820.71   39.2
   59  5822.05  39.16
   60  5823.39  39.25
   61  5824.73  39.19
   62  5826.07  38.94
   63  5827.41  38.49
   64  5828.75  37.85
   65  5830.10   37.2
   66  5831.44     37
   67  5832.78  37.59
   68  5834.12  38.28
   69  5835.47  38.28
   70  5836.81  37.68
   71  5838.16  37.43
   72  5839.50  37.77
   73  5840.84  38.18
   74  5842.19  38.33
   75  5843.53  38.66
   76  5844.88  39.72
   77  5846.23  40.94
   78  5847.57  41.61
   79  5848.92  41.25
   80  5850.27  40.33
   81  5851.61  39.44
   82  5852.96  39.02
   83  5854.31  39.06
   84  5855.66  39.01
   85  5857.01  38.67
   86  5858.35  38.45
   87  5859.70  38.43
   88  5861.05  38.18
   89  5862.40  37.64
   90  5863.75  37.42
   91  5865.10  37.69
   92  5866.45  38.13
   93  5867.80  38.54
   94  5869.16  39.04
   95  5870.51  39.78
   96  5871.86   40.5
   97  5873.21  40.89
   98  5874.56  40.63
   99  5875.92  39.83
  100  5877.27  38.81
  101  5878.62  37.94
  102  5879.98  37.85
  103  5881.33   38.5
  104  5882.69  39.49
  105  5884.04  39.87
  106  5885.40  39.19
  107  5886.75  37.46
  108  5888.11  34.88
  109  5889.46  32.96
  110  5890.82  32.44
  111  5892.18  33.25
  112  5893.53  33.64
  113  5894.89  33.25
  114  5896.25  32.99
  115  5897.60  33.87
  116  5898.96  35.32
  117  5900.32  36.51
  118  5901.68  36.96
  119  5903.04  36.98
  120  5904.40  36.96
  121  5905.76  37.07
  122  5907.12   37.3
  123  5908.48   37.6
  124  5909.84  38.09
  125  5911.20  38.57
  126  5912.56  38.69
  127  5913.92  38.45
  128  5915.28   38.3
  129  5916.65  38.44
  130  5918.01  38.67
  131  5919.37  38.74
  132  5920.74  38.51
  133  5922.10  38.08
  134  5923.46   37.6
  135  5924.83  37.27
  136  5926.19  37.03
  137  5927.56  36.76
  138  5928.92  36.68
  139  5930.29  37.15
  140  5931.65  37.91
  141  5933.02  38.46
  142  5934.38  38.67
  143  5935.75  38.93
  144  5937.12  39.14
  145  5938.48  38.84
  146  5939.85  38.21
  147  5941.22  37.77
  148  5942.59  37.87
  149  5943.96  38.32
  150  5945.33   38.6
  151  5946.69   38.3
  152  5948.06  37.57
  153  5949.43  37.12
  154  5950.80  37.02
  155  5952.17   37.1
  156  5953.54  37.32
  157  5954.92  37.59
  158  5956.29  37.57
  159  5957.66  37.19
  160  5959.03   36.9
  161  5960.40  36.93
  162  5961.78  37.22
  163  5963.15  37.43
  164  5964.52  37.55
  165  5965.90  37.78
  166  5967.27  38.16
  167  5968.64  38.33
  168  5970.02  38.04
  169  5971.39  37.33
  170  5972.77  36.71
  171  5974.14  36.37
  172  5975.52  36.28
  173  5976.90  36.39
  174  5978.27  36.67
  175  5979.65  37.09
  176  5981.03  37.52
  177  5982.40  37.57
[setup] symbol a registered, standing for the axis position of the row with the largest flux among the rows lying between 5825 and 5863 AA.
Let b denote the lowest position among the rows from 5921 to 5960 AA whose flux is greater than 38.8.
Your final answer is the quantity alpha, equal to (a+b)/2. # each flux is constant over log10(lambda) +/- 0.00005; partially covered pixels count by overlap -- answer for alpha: 5891.7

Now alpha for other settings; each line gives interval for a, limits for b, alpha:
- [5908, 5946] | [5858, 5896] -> 5903.1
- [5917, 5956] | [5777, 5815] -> 5869.5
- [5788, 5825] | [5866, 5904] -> 5836.9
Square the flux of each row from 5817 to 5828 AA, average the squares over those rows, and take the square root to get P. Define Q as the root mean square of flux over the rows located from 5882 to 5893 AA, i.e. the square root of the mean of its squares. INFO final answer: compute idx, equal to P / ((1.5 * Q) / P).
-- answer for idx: 28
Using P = 39.1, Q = 36.3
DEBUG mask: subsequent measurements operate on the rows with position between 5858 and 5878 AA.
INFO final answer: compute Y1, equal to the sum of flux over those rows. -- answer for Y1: 584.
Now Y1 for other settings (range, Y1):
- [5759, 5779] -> 579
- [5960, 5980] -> 558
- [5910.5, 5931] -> 569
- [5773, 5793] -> 566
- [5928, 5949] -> 572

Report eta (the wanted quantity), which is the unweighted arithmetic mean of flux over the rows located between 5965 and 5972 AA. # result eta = 37.9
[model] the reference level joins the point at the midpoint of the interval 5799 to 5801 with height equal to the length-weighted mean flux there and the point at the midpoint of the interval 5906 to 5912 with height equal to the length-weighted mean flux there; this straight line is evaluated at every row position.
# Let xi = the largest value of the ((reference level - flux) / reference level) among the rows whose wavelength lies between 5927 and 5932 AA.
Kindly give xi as 0.033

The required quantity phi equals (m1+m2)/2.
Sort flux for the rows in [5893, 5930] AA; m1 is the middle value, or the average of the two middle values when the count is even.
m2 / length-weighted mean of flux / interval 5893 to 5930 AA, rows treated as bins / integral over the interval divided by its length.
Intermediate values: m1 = 37.3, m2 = 37.0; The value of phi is 37.1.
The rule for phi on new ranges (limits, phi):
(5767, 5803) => 38.0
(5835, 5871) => 38.7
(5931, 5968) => 37.8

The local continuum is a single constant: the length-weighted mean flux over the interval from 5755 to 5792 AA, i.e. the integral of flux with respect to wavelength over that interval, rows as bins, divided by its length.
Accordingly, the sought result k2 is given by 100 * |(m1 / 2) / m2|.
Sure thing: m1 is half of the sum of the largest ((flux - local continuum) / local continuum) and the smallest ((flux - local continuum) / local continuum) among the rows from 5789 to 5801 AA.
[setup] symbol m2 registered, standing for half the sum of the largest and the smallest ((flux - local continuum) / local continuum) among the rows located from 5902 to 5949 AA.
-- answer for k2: 102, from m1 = -0.016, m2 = -0.01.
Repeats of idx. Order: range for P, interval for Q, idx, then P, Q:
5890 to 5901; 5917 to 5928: 20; 33.9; 37.8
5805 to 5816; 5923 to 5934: 34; 43.7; 37.4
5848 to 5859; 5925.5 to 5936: 27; 39.4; 37.7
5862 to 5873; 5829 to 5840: 26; 38.6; 37.7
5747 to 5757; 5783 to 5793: 25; 37.3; 37.8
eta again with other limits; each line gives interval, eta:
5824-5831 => 38.3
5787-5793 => 37.7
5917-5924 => 38.3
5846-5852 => 40.7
